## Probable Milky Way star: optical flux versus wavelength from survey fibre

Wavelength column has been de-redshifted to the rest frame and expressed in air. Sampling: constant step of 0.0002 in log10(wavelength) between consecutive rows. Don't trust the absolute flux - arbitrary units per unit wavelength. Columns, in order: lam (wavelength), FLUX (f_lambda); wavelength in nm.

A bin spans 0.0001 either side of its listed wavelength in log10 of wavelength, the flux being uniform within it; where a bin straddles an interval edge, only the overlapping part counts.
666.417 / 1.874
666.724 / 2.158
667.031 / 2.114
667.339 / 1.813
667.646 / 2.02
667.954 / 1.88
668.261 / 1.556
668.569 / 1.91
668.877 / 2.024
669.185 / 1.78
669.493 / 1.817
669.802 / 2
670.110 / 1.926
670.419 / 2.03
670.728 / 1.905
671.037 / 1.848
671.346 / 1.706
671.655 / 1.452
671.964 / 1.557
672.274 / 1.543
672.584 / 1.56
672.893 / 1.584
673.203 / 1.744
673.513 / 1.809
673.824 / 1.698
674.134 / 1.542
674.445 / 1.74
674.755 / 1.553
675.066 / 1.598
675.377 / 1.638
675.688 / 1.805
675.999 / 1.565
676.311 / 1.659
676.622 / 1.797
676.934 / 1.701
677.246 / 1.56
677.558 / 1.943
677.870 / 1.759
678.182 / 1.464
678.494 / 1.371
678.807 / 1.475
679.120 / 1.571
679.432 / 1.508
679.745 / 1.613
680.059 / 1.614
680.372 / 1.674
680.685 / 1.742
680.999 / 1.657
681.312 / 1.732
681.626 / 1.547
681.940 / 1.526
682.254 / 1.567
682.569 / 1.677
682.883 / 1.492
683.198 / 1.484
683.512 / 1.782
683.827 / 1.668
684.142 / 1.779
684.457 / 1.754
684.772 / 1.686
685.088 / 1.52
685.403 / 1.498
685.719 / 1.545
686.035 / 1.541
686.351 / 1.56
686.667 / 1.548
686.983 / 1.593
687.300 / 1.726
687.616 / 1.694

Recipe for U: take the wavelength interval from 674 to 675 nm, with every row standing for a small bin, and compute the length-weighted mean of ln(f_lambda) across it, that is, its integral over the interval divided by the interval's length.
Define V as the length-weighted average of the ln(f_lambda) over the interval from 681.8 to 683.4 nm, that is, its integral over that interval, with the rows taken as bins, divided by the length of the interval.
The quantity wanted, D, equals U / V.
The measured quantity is 1.08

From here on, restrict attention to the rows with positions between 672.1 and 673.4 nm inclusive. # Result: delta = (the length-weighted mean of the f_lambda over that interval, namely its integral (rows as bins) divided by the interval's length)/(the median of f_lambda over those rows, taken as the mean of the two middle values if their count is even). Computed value 1.03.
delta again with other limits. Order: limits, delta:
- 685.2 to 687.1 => 1.00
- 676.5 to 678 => 1.00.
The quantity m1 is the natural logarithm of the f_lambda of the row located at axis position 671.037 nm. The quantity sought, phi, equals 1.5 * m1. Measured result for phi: 0.92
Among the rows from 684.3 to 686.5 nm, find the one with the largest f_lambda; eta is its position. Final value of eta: 684.457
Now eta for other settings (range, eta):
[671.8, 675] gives 673.513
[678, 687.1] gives 683.512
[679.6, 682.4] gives 680.685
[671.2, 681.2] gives 677.558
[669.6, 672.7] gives 670.419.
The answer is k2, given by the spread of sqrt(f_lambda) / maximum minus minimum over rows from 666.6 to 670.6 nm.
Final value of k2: 0.22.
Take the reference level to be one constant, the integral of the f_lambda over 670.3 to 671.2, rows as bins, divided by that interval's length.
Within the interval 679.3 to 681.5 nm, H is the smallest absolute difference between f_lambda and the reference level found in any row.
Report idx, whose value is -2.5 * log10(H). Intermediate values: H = 0.18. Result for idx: 1.9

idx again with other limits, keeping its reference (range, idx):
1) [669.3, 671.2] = 5.8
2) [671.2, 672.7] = 1.7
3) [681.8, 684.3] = 2.1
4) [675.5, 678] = 4.2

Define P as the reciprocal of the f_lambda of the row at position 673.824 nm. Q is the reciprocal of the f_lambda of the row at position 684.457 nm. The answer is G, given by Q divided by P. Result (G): 0.97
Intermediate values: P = 0.59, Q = 0.570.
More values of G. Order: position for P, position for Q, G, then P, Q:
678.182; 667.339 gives 0.81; 0.68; 0.552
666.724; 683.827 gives 1.29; 0.46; 0.600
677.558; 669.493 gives 1.07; 0.51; 0.550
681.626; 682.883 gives 1.04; 0.65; 0.670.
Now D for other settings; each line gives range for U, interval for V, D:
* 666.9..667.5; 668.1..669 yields 1.12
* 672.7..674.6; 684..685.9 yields 1.07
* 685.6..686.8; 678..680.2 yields 1.05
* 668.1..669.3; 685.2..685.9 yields 1.41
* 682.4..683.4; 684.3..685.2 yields 0.88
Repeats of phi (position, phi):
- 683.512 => 0.87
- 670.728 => 0.97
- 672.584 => 0.67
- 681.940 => 0.63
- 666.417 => 0.94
